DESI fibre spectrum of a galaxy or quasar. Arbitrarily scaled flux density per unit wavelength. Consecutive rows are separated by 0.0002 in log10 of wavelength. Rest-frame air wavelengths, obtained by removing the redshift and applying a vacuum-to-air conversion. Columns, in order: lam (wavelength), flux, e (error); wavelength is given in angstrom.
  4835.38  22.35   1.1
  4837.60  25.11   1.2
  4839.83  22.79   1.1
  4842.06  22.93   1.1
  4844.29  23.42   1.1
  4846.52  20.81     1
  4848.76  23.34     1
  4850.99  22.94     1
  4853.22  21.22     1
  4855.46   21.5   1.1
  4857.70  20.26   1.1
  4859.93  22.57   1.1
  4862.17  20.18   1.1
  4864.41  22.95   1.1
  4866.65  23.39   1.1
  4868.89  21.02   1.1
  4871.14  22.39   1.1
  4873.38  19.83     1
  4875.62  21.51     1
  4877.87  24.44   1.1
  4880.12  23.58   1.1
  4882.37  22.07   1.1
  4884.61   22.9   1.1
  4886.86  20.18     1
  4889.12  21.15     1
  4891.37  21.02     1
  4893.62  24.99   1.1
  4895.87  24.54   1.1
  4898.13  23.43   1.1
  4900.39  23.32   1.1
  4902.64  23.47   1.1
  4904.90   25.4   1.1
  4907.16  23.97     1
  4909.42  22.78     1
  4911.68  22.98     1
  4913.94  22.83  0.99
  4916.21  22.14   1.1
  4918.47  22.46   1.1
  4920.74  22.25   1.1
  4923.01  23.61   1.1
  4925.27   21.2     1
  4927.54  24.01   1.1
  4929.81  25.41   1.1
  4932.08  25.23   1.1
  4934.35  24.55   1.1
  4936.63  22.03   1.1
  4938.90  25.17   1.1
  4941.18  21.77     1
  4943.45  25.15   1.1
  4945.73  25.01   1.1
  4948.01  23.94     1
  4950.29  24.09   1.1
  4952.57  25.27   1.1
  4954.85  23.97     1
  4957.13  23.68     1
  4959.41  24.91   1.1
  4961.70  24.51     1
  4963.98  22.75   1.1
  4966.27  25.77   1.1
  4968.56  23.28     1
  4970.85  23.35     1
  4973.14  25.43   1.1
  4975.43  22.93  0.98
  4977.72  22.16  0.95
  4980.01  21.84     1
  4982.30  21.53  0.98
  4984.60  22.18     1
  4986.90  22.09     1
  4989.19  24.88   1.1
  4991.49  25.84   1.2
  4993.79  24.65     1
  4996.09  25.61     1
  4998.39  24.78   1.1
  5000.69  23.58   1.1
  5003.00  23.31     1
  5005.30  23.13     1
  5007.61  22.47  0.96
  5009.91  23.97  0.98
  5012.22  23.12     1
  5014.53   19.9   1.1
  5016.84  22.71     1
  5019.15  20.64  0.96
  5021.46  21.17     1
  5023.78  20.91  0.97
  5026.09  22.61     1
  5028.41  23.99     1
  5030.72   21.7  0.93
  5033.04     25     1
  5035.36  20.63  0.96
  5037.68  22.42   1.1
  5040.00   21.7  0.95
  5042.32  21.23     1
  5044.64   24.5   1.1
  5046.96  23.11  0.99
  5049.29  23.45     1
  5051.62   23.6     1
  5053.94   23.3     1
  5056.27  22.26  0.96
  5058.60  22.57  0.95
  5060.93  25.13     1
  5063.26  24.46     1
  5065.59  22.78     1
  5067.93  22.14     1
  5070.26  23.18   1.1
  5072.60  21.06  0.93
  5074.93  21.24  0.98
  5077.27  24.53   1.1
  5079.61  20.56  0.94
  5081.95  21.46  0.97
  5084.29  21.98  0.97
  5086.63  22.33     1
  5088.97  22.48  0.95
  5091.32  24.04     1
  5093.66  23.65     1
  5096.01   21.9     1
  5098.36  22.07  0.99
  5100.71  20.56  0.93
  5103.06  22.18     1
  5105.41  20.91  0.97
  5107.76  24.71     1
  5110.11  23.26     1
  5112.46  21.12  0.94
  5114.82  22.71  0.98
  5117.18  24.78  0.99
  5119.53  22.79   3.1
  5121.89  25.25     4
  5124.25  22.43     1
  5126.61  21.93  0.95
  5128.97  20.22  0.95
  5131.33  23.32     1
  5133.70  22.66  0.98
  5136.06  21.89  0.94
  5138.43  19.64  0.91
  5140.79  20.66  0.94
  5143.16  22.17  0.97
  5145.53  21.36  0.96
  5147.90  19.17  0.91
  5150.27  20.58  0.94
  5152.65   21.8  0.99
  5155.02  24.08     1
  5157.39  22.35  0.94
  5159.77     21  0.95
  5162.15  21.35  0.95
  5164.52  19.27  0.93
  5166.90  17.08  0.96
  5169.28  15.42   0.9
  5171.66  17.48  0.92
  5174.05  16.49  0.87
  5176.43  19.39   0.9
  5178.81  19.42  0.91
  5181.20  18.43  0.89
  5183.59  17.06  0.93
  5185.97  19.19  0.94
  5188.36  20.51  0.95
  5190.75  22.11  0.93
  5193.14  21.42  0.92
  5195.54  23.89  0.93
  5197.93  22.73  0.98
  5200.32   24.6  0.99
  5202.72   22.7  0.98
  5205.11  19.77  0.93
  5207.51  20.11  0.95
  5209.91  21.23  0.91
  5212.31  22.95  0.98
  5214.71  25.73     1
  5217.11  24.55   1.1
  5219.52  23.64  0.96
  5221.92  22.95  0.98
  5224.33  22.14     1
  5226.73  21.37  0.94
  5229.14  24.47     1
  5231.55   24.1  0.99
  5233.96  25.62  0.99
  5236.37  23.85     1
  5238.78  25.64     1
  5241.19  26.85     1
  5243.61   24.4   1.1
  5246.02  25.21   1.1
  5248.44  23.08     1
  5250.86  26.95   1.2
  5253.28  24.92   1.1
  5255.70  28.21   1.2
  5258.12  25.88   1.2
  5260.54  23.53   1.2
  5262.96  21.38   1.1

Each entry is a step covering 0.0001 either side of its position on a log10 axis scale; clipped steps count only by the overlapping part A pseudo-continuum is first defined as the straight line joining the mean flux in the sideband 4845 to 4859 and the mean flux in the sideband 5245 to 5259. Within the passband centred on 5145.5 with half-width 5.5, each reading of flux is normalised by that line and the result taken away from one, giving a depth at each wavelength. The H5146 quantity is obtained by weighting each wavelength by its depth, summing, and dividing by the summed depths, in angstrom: 5145.9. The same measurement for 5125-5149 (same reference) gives 5138.5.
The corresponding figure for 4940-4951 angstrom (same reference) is 4946.8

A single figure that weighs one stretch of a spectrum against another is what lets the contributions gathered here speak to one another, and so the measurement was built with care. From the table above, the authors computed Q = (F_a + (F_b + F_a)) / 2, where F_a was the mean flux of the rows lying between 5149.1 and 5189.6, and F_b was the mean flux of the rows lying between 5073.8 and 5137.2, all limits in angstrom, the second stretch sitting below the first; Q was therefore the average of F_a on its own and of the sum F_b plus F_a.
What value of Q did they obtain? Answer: 30.7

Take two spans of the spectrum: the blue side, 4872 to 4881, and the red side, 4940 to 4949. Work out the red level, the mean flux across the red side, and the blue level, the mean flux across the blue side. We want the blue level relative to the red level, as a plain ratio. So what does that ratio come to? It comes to 0.93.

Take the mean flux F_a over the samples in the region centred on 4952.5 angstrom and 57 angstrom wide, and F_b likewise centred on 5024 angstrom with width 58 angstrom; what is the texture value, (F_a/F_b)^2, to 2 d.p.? 1.10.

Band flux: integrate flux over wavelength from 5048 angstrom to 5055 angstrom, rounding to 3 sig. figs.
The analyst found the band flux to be 164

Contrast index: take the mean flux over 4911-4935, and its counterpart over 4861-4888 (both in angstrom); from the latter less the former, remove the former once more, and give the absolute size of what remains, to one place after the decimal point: 24.6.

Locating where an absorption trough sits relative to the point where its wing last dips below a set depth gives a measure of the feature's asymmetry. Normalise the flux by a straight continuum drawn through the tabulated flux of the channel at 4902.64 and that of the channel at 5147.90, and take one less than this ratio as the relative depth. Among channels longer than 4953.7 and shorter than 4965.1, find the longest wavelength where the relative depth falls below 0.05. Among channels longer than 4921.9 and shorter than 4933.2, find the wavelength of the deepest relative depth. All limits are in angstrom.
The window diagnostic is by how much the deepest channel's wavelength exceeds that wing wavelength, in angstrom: -38.7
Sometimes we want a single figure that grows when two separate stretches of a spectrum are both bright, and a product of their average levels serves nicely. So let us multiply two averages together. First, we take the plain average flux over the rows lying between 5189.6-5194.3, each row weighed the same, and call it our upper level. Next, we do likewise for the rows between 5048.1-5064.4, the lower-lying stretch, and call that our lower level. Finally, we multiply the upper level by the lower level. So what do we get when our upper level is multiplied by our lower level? 512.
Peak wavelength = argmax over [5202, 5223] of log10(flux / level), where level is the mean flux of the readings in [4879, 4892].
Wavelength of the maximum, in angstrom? 5214.71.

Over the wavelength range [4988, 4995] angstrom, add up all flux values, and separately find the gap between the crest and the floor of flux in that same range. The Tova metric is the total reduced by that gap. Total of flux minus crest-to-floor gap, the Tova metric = 74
